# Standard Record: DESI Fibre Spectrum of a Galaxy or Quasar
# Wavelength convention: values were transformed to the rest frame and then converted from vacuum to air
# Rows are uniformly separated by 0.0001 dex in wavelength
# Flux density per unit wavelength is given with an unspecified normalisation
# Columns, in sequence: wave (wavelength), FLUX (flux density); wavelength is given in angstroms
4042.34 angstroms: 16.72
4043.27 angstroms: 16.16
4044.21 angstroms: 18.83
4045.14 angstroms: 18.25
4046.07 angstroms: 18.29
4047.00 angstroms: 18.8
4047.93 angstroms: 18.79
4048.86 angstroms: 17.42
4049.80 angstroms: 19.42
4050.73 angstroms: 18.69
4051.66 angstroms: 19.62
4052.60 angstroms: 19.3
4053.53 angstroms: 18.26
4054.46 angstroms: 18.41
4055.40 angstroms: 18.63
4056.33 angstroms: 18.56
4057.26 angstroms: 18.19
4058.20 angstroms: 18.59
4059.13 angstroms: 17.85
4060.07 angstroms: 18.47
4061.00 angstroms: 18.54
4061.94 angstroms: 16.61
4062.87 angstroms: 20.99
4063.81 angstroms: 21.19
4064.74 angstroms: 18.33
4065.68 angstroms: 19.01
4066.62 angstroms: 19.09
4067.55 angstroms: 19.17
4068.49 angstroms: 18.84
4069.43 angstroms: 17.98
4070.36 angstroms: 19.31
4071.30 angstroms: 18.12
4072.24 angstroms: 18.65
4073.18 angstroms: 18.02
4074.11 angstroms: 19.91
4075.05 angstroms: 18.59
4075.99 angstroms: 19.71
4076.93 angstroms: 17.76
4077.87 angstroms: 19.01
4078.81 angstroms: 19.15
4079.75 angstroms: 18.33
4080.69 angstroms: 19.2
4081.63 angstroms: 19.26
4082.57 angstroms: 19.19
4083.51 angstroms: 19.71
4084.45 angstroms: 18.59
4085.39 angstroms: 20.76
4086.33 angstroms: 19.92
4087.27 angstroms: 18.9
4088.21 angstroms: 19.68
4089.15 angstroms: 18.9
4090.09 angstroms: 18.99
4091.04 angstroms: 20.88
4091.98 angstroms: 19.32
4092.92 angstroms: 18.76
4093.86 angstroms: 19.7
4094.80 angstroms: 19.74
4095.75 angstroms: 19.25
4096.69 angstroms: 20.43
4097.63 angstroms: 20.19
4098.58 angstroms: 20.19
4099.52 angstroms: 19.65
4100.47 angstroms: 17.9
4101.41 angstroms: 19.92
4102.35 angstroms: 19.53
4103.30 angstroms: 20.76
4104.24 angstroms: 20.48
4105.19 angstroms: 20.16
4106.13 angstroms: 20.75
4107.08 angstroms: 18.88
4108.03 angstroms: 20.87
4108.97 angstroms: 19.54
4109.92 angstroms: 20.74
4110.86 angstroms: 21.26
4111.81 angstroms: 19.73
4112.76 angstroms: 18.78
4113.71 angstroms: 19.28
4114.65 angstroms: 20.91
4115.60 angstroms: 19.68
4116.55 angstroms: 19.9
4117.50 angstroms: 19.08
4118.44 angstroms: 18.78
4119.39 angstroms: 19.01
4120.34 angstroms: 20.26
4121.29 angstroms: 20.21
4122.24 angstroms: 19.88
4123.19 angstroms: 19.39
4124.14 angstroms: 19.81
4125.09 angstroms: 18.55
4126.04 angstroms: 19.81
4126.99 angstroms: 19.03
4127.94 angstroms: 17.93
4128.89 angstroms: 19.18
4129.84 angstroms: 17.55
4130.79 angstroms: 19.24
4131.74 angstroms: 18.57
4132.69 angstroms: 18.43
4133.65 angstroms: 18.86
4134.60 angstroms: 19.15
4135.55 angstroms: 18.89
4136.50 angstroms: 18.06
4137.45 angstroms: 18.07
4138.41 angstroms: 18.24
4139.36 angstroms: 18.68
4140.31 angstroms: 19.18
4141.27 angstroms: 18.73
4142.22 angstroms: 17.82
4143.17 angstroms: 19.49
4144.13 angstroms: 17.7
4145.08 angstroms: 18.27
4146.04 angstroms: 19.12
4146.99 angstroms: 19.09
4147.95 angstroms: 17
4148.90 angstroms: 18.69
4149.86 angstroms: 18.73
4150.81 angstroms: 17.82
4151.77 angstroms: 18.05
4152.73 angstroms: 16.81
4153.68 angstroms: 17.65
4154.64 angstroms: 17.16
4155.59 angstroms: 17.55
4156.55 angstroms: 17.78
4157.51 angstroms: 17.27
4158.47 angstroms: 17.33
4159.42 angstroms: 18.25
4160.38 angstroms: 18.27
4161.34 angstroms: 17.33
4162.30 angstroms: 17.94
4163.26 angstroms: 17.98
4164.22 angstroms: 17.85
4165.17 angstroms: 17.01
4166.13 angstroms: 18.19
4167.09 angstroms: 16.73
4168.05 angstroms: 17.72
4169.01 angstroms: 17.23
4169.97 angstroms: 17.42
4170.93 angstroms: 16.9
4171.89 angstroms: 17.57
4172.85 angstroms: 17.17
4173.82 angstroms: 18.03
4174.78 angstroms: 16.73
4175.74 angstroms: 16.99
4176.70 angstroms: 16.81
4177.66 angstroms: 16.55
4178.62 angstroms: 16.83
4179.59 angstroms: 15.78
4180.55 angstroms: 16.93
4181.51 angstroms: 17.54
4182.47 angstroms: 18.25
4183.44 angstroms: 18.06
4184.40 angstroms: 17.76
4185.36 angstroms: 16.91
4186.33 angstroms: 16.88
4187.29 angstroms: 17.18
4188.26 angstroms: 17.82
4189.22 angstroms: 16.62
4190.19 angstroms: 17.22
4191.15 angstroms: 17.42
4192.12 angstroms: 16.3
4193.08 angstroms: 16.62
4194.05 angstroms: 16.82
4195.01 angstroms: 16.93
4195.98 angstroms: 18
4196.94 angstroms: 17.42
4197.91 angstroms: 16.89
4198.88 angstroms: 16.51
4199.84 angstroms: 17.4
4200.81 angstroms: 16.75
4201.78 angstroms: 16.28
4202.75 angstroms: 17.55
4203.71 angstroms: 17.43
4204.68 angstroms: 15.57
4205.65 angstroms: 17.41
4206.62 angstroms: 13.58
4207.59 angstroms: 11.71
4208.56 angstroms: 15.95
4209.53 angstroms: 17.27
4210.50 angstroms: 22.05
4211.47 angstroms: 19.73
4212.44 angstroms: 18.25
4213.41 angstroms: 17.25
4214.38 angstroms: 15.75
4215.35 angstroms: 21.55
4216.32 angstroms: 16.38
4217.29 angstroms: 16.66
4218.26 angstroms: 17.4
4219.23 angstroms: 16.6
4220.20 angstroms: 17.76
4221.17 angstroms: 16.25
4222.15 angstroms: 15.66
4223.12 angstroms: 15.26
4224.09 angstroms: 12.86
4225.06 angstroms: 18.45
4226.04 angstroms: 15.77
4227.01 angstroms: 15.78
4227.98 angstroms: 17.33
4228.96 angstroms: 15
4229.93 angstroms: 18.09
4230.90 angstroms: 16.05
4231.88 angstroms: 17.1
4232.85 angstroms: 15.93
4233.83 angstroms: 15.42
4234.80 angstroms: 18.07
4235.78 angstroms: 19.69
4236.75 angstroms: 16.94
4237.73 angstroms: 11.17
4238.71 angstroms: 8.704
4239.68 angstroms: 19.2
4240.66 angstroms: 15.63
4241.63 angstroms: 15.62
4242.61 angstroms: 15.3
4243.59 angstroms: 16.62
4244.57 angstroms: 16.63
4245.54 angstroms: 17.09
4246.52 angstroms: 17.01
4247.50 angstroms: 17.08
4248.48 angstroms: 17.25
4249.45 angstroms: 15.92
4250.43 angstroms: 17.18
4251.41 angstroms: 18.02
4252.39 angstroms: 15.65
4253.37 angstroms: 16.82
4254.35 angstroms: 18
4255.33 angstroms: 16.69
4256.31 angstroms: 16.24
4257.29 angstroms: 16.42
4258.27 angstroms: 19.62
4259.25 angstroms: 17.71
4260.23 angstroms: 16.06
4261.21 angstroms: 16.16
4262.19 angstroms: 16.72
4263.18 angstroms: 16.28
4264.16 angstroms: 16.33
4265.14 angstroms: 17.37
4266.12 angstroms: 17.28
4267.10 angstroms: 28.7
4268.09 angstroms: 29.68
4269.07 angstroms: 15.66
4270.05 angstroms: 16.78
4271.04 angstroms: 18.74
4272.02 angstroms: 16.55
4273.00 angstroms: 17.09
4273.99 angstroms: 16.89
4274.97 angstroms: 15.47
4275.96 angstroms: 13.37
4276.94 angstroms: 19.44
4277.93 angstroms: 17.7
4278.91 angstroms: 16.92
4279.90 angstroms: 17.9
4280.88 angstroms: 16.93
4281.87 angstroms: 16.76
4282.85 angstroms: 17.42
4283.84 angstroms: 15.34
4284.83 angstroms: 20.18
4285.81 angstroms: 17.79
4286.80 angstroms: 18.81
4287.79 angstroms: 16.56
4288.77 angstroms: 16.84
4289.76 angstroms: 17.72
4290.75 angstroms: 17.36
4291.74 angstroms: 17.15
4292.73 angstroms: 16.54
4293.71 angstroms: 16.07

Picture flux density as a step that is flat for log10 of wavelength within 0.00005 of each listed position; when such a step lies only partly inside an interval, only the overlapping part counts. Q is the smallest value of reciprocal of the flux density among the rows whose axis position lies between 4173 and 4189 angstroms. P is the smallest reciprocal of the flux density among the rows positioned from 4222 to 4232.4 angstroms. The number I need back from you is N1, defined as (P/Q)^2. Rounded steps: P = 0.0542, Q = 0.055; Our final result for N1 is 0.98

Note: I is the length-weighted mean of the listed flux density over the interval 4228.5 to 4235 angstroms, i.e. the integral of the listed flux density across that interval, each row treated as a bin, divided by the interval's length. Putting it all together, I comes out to 16.5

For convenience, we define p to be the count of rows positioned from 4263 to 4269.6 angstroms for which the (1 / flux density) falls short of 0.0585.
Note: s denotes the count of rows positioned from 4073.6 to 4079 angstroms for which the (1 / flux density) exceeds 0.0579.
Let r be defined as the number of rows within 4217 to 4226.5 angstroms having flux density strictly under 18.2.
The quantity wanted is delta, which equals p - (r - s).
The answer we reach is -5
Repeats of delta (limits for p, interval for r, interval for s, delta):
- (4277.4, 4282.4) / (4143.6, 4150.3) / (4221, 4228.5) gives 6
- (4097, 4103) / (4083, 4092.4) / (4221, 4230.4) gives 13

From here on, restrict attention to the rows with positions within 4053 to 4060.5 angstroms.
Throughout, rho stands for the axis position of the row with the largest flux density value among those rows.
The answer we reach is 4055.40 angstroms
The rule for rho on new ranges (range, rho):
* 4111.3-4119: 4114.65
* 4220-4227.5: 4225.06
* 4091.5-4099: 4096.69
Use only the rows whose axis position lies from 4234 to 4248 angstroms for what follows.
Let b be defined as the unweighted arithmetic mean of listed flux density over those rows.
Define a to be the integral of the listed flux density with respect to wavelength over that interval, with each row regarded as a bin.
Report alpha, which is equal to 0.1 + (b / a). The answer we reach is 0.171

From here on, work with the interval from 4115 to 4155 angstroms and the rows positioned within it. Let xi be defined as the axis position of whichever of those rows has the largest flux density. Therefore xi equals 4120.34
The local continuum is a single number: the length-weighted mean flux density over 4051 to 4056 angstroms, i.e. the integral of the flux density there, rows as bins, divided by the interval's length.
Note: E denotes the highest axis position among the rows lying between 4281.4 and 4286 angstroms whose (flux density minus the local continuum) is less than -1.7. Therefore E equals 4283.84 angstroms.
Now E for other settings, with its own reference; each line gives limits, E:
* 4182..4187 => 4186.33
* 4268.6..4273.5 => 4273.00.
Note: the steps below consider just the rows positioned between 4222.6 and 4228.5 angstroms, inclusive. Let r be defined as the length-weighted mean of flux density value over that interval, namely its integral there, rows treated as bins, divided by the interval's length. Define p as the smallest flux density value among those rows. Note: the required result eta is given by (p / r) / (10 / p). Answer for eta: 1.0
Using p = 12.86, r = 15.9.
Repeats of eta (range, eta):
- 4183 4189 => 1.6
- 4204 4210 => 0.9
